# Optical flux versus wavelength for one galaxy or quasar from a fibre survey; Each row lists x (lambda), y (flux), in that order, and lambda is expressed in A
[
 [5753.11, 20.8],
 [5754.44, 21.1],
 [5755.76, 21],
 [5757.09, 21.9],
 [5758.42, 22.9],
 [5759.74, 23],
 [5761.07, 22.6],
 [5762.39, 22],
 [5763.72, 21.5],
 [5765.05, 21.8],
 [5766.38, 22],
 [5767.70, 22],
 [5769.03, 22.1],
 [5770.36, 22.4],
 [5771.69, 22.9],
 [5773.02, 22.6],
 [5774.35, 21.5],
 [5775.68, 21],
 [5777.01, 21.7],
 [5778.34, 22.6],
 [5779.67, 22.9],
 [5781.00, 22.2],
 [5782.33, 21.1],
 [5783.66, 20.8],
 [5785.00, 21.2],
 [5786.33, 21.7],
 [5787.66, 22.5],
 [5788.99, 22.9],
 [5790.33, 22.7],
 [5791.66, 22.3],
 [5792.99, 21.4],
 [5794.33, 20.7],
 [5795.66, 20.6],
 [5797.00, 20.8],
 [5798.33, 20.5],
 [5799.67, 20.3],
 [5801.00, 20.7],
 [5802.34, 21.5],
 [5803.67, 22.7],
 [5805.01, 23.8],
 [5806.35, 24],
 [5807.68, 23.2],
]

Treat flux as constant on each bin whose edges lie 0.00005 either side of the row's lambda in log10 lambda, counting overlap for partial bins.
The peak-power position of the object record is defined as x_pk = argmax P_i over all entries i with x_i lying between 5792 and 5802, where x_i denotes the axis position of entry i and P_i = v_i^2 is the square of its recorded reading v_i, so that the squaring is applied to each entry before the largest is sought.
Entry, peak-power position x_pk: 5792.99 A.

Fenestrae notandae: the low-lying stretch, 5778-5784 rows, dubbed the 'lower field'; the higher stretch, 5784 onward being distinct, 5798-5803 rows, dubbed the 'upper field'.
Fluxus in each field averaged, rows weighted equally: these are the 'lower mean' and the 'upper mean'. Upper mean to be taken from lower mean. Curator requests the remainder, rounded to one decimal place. 1.2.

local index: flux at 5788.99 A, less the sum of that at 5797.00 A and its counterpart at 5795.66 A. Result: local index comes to -18.5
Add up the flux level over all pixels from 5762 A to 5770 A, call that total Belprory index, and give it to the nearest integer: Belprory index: 131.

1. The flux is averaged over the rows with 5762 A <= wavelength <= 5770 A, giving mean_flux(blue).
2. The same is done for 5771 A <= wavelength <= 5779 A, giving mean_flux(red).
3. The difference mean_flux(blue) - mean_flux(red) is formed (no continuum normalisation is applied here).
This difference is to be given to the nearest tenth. -0.1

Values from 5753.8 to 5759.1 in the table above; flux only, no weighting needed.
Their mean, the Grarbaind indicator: 21.7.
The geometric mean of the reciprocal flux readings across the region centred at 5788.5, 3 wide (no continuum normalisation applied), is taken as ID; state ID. 0.0441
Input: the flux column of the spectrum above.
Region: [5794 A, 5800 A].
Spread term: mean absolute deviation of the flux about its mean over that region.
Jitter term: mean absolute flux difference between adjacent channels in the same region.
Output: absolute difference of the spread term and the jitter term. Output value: 0.056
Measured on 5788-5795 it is 0.210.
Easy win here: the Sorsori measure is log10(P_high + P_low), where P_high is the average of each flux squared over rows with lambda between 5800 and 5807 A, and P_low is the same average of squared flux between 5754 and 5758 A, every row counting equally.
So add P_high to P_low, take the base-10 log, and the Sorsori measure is 2.98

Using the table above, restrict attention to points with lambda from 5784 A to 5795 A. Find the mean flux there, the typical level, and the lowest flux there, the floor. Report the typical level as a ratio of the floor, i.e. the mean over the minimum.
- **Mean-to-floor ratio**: 1.06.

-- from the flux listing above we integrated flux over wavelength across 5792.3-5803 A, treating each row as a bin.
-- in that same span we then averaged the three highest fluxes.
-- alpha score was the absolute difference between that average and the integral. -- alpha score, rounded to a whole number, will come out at 201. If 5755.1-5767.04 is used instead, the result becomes 241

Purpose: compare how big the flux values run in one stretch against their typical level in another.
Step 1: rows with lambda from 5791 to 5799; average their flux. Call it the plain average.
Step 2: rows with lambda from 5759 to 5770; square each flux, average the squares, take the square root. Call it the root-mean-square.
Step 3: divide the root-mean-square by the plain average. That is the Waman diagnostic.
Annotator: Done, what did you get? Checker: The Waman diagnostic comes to 1.051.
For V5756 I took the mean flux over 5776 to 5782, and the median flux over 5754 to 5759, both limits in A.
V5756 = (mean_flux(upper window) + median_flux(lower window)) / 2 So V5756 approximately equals 21.9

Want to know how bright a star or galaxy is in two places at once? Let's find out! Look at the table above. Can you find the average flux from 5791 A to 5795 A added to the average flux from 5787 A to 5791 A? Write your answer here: 44.2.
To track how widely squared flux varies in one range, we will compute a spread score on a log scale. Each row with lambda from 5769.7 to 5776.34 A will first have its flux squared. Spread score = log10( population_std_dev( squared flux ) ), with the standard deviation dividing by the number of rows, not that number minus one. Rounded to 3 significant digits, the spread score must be 1.50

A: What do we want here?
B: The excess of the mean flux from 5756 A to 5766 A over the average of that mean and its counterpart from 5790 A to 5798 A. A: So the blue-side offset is 0.41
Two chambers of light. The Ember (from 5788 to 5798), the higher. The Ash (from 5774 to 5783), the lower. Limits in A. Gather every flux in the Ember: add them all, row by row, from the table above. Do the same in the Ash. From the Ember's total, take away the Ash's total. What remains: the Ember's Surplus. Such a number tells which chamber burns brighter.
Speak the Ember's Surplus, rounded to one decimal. -1.6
